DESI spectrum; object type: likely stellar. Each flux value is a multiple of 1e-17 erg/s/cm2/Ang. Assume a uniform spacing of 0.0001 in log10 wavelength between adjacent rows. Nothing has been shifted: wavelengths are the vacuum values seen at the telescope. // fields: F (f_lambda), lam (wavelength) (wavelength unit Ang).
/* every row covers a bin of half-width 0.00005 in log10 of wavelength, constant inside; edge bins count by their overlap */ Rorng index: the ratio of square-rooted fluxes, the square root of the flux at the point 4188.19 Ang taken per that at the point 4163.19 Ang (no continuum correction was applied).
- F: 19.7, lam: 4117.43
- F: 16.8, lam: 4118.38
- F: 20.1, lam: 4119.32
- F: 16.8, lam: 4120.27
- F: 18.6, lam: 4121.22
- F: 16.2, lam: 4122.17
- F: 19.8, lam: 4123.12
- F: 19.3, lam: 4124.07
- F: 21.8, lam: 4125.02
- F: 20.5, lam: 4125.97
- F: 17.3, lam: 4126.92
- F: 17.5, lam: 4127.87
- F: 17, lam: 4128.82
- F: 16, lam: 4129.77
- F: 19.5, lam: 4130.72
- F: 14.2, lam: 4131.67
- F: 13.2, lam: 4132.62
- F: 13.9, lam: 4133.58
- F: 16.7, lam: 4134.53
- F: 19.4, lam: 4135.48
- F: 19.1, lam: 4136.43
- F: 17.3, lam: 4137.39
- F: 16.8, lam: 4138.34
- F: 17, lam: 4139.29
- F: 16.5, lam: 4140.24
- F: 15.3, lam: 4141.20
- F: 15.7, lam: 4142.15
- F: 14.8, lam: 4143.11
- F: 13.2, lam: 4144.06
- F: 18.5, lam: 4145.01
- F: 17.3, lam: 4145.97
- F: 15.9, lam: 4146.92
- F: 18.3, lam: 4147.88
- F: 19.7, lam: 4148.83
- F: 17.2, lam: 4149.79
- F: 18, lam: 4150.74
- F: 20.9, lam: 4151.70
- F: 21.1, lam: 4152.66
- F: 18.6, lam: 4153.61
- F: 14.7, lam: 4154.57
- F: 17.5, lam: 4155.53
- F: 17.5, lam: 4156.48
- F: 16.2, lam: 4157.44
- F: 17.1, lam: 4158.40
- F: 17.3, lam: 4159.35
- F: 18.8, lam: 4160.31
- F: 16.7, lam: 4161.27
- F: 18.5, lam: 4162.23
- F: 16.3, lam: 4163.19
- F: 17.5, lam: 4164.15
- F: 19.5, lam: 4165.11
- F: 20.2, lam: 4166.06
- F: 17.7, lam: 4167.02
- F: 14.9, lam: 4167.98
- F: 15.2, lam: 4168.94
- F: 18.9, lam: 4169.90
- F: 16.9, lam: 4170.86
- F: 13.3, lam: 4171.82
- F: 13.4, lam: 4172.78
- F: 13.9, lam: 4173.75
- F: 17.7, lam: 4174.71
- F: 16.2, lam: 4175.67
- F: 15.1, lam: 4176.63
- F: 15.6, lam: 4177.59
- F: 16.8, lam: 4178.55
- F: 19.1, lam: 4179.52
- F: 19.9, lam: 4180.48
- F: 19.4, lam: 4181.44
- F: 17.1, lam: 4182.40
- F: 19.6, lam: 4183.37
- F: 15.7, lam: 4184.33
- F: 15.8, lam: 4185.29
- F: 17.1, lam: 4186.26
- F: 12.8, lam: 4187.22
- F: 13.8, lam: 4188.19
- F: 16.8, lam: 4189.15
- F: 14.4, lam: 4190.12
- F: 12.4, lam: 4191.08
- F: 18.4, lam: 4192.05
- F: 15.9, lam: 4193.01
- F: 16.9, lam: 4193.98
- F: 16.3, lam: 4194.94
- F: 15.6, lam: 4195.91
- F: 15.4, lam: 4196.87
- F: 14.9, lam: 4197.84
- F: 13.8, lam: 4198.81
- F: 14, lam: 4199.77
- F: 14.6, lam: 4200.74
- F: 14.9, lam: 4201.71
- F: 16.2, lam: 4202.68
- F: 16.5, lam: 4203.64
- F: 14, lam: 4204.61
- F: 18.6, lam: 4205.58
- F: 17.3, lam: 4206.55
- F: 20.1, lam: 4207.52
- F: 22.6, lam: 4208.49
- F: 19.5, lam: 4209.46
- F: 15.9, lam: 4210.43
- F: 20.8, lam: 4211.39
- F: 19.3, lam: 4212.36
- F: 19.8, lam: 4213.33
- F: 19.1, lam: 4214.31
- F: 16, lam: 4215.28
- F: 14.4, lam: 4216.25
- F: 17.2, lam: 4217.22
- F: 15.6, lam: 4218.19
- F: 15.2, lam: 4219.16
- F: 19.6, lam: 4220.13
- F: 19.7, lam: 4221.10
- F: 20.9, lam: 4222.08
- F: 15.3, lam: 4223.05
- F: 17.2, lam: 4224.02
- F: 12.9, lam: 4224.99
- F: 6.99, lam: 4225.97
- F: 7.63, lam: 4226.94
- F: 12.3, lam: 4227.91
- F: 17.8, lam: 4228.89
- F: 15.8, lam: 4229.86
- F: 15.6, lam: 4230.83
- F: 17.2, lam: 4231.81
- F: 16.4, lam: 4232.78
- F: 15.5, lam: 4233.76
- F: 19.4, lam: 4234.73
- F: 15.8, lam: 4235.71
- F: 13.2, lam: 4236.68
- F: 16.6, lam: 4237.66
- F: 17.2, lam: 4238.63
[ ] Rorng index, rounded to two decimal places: 0.92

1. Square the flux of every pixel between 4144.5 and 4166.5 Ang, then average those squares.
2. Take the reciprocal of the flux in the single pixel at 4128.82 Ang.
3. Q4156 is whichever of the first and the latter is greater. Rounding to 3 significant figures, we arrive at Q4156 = 325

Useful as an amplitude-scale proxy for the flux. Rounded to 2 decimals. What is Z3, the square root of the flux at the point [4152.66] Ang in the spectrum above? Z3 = 4.59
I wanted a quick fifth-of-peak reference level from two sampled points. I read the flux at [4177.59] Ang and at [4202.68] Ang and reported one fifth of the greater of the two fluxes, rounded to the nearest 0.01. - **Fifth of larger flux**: 3.24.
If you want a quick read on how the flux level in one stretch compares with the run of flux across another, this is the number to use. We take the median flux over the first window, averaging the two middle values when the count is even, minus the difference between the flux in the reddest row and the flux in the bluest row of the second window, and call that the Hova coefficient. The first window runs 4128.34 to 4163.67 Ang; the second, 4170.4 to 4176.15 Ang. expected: 18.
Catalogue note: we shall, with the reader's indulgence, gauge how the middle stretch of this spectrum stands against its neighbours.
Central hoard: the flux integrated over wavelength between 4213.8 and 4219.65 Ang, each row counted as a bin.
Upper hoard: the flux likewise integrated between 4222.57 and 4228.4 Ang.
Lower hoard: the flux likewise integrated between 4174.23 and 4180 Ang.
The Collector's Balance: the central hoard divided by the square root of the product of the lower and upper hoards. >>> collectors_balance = 1.15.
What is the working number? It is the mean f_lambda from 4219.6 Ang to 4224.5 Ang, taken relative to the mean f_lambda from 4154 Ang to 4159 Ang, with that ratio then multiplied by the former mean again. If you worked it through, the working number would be 21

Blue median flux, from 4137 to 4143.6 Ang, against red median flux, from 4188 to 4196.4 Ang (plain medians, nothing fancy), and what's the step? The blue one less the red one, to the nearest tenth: 0.6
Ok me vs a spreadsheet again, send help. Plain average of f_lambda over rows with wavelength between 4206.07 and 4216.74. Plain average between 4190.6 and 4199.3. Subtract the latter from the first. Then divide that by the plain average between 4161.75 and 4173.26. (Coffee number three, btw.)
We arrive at 0.18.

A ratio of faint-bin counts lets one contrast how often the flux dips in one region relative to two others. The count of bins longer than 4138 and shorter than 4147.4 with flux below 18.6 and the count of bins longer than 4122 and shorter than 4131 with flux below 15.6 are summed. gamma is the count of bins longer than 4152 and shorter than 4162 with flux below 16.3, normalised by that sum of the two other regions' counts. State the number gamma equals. 0.20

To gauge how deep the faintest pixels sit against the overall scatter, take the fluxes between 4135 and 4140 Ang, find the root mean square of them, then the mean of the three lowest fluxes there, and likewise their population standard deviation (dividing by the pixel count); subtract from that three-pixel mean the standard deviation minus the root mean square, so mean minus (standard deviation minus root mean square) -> 33.9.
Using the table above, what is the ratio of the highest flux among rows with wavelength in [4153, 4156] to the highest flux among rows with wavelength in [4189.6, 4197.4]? 1.01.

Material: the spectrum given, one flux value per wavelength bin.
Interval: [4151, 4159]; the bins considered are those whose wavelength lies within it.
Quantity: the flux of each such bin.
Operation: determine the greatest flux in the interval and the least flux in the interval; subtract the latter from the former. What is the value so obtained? 6.4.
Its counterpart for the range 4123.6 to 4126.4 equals 2.5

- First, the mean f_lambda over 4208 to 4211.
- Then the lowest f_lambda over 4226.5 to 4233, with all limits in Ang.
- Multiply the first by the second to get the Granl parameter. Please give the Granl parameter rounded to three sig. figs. 148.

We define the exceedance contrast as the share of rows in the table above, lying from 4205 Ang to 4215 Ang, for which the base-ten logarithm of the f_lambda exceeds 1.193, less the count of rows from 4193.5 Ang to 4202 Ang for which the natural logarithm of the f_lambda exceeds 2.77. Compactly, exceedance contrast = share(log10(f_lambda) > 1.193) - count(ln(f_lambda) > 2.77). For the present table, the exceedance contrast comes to -1.0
